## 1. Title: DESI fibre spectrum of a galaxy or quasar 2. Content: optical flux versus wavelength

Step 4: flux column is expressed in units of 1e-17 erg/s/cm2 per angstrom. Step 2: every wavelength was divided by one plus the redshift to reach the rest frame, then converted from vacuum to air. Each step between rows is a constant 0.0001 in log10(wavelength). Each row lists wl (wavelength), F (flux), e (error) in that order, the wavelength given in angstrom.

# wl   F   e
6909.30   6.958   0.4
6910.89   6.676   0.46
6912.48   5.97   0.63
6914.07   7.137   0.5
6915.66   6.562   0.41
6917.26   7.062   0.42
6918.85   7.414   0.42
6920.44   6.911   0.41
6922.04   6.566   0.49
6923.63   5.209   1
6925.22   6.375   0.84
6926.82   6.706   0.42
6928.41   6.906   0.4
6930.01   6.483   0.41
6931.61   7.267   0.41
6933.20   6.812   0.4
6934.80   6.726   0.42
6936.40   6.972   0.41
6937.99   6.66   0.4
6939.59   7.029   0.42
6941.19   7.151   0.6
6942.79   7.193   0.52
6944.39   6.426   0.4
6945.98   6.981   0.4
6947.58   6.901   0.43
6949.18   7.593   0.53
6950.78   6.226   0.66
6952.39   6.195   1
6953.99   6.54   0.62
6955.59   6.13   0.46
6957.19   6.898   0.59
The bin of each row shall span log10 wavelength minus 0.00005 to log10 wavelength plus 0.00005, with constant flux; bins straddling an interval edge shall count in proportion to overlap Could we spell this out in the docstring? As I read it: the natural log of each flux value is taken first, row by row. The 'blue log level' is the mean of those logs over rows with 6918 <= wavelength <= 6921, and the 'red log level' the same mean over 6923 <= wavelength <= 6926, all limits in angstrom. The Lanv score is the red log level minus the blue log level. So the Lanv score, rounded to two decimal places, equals -0.22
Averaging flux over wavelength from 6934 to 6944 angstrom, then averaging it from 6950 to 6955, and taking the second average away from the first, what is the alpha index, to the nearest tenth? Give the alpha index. 0.6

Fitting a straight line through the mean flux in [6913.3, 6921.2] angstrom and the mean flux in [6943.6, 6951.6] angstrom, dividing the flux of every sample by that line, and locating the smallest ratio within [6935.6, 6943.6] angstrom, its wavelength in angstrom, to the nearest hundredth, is 6937.99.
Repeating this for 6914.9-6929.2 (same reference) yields 6923.63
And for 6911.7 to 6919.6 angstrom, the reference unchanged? 6912.48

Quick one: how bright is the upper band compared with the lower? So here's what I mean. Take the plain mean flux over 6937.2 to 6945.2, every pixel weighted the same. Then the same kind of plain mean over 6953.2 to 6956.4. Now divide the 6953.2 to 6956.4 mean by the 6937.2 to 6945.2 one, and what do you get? 0.92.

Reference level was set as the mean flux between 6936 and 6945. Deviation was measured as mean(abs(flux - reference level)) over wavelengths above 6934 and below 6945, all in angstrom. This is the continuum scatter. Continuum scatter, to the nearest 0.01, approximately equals 0.23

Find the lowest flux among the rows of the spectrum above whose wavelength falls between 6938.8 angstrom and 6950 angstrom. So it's 6.426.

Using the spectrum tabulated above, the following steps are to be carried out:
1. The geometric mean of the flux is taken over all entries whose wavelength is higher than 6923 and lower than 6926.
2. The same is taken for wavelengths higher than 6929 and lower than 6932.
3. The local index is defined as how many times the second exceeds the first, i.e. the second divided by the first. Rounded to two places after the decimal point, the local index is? 1.19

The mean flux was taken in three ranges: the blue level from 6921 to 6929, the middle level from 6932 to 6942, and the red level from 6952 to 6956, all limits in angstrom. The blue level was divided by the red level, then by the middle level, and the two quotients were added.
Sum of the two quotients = 1.93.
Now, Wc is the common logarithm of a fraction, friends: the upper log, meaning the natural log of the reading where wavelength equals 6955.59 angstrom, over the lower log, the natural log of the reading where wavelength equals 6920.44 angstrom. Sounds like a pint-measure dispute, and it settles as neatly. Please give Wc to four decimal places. -0.0278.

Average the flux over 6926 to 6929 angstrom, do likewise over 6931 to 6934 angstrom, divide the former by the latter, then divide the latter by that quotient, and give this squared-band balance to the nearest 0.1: 7.3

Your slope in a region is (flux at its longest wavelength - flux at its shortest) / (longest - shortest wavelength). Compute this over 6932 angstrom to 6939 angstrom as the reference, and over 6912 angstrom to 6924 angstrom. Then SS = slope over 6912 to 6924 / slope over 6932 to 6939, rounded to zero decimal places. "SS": 2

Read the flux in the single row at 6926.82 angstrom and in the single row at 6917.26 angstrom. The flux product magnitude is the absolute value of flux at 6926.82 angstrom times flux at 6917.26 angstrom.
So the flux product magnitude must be 47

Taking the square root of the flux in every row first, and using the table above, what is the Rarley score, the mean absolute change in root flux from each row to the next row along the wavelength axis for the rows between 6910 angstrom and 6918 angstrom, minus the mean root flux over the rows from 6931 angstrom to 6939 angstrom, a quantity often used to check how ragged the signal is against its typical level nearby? -2.48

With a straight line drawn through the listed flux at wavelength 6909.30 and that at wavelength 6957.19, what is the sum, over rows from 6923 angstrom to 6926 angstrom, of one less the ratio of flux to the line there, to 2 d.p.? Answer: 0.33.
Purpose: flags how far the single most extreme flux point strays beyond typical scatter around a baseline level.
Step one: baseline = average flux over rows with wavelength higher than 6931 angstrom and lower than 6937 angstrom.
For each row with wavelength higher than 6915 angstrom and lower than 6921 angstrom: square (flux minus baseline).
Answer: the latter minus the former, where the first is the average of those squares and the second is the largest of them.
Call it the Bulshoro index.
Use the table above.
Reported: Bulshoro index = 0.13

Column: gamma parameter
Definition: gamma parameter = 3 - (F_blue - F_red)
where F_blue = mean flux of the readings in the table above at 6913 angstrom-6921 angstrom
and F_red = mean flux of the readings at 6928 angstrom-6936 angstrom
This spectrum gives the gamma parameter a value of 2.8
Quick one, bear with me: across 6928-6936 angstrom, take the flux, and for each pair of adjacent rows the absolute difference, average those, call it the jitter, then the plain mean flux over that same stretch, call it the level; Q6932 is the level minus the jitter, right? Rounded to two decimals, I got 6.40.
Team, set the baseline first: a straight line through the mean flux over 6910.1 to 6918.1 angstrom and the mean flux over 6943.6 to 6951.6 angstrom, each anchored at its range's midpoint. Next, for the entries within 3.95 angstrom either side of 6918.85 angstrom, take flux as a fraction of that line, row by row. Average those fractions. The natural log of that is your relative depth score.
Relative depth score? 0.03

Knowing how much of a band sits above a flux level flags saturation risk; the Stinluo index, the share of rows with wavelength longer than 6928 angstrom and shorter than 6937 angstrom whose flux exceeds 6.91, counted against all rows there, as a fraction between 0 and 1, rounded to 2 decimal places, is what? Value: 0.33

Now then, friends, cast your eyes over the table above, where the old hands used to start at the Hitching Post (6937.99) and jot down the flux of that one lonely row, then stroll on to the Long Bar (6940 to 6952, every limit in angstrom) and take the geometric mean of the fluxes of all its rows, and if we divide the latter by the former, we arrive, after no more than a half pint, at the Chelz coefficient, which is 1.04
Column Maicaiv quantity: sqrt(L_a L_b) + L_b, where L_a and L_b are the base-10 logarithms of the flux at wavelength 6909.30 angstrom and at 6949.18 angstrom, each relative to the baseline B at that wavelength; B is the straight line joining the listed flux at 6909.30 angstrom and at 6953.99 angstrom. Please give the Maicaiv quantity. 0.06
